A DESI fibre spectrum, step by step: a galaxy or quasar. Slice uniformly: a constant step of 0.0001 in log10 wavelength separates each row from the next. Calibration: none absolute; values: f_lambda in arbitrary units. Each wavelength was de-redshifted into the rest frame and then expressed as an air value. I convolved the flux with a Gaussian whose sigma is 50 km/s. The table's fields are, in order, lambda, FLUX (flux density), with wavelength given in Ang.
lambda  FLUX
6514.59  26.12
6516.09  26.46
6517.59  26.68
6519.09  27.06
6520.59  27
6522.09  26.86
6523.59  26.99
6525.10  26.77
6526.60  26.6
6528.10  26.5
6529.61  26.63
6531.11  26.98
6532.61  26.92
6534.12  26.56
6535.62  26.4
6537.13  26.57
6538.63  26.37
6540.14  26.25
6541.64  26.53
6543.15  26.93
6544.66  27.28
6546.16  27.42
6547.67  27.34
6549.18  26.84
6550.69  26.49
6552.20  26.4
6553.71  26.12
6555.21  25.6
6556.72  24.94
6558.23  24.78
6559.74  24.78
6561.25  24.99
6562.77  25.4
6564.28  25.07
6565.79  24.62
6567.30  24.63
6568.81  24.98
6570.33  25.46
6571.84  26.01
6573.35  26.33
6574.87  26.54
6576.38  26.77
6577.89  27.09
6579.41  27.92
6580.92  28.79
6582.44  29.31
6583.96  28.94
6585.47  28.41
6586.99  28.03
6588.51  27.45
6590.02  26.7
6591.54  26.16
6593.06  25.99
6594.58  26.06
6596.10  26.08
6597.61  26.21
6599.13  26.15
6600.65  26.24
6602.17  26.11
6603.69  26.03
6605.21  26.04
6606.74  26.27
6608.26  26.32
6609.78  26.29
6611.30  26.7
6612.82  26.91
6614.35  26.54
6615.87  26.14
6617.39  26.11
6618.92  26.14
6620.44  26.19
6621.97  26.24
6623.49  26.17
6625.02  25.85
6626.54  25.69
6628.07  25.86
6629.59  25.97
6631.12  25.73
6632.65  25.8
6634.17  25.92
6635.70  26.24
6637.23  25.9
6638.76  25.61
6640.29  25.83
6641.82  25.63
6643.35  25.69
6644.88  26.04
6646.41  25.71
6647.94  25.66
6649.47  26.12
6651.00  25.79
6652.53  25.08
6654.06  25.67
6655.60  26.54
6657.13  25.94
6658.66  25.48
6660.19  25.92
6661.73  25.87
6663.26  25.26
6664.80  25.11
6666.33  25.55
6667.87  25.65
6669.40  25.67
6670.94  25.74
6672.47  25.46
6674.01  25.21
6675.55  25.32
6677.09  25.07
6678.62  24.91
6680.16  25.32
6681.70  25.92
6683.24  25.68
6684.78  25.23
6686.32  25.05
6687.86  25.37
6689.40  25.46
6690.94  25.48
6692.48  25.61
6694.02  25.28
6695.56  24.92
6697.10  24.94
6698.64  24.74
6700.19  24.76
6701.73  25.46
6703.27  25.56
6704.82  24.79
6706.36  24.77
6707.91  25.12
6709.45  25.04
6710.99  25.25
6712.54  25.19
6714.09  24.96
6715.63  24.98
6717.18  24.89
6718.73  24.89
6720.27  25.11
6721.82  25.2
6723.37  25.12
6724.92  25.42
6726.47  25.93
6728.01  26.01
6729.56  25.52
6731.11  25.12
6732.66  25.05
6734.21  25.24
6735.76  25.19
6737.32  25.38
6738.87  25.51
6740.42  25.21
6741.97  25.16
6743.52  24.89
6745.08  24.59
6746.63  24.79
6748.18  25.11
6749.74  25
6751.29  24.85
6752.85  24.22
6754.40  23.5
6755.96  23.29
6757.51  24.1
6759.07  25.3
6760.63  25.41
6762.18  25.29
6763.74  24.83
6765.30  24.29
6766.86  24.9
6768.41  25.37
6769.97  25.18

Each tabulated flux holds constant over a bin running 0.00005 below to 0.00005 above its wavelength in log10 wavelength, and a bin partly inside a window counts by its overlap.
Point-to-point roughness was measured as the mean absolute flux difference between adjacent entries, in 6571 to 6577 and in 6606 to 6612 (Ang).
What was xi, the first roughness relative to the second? 1.6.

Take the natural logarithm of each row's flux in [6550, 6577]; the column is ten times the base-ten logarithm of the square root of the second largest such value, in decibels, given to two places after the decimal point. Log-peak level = 2.58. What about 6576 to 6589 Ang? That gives 2.64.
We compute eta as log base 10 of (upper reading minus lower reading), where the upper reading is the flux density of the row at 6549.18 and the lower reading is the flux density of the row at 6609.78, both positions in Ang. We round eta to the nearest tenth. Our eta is -0.3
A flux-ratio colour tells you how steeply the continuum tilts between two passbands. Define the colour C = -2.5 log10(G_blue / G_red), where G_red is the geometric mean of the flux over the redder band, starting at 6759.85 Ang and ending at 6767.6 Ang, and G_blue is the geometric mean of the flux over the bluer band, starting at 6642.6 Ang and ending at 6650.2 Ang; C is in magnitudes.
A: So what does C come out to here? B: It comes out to -0.039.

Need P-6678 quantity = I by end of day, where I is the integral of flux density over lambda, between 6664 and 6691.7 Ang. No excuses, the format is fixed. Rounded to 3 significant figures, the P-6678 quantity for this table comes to 703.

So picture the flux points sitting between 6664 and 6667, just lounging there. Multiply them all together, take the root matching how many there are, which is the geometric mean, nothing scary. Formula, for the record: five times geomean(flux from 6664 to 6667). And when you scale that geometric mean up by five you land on 127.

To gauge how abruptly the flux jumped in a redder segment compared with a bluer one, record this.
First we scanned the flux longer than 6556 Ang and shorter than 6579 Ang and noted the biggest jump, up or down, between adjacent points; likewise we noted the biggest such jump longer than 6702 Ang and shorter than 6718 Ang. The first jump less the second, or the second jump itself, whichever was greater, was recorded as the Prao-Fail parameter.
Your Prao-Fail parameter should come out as 0.77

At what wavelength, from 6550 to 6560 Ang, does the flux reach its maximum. 6550.69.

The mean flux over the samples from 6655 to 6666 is 25.7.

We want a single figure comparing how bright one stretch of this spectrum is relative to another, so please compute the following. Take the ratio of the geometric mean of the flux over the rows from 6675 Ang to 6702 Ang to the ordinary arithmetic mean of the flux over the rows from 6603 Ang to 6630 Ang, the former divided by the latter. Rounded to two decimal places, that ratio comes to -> 0.96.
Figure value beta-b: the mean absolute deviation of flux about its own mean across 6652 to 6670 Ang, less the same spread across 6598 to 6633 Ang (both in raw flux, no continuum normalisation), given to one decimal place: 0.1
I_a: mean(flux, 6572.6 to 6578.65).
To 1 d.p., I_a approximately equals 26.7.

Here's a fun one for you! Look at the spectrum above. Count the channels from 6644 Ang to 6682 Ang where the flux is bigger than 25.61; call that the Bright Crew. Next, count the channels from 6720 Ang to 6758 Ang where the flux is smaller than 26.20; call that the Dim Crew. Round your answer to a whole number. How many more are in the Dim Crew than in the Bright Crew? 11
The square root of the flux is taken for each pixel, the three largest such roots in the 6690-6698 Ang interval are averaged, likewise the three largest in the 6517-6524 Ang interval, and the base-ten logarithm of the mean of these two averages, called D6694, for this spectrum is 0.709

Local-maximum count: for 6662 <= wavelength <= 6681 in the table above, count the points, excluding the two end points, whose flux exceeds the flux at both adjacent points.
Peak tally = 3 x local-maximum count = 6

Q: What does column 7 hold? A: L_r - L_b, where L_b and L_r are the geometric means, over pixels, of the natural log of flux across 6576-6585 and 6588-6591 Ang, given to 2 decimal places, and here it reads -0.04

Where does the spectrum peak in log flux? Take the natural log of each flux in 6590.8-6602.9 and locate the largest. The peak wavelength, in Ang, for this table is 6600.65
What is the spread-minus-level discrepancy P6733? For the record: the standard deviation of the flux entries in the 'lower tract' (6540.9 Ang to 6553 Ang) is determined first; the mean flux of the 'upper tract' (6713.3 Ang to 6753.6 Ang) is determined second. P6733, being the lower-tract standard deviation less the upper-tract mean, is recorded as -24.7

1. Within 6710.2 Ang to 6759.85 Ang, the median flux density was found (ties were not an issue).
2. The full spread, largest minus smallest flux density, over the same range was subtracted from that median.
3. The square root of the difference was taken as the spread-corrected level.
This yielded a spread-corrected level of 4.732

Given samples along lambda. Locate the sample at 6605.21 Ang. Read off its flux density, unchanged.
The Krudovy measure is 26.04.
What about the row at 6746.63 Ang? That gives 24.79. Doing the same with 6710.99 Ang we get 25.25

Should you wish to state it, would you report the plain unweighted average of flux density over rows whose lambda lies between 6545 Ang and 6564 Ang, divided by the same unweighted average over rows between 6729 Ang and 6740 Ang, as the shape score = 1.03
